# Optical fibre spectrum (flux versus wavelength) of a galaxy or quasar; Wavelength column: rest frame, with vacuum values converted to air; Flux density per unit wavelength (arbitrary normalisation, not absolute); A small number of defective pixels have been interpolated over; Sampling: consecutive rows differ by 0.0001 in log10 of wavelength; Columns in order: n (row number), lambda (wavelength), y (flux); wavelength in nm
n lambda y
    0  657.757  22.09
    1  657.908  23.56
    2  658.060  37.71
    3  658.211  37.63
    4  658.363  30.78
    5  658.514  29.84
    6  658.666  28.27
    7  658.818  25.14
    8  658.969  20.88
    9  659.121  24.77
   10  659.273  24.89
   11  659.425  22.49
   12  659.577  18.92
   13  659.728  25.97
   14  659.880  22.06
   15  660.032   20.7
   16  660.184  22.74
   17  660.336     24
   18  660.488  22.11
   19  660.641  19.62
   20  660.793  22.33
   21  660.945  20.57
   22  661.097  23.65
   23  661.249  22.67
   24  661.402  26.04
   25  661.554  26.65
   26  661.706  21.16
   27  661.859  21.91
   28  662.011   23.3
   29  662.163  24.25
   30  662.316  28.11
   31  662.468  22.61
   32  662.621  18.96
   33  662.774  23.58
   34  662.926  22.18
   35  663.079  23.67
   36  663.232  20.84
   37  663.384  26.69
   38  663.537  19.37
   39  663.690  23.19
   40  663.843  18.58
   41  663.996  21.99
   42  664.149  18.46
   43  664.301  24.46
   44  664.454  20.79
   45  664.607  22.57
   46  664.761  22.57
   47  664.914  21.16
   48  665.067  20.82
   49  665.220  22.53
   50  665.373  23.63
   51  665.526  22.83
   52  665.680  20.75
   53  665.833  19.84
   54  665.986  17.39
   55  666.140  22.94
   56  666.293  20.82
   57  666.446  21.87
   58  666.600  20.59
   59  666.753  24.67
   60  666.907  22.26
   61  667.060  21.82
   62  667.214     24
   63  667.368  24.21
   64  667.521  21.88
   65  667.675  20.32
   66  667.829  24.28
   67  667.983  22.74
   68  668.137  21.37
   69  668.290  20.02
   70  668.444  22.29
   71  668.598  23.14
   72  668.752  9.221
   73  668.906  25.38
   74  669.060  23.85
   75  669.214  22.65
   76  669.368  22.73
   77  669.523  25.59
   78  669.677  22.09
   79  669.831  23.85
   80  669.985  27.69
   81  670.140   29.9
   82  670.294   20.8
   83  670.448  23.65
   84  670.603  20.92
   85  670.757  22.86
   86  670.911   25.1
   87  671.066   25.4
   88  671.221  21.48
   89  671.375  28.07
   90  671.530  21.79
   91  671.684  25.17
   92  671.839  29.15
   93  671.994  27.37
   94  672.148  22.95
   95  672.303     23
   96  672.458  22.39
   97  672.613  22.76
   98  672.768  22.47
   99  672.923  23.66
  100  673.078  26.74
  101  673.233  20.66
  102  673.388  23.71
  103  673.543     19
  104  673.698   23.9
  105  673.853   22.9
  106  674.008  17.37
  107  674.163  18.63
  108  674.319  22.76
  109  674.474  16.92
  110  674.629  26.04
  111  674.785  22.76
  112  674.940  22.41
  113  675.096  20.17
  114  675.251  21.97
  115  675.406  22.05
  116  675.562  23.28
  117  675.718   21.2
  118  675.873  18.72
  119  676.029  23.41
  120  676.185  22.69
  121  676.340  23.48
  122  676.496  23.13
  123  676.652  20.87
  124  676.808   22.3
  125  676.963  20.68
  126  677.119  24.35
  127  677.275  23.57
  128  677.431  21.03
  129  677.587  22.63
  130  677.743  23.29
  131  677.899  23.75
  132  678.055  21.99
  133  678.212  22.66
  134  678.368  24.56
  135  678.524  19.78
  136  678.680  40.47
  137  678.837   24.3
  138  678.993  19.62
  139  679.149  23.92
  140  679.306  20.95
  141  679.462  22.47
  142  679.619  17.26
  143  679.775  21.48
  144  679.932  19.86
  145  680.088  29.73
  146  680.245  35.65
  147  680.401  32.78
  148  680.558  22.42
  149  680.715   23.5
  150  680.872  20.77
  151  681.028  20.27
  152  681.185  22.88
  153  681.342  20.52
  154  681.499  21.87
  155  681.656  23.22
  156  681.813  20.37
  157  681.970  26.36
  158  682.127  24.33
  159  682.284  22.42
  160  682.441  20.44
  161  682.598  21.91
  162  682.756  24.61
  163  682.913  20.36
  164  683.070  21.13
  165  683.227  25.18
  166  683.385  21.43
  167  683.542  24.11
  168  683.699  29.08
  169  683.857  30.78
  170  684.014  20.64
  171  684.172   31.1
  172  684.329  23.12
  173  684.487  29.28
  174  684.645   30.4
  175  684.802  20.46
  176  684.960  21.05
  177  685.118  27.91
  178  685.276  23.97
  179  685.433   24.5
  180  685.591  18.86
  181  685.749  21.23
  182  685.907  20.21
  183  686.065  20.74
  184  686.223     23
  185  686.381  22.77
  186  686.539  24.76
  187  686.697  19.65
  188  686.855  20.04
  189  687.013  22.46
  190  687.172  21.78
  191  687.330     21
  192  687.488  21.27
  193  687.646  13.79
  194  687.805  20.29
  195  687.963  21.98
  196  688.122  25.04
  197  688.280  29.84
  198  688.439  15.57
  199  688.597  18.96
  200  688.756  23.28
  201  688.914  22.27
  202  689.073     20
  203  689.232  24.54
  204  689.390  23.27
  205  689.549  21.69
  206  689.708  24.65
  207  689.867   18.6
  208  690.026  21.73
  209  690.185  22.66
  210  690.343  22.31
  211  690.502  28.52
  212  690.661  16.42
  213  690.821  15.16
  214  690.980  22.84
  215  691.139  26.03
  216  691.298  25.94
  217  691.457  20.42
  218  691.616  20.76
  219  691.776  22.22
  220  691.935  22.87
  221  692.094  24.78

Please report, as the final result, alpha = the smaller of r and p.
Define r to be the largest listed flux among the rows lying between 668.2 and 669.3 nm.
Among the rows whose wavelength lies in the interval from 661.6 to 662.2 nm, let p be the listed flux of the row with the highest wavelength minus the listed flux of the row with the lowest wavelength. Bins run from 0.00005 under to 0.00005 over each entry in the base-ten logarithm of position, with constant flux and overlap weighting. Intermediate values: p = 3.1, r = 25.38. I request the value 3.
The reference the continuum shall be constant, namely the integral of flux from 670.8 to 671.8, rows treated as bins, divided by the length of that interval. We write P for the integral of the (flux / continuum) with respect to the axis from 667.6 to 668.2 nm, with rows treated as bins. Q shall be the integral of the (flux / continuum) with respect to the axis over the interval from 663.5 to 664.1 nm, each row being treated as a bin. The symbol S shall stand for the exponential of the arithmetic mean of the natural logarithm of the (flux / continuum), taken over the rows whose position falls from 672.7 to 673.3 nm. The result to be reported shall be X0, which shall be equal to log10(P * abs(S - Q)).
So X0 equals -0.62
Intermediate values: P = 0.54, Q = 0.506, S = 0.95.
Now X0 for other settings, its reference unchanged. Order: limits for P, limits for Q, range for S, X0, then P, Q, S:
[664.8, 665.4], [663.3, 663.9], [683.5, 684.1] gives -0.56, 0.54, 0.537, 1.05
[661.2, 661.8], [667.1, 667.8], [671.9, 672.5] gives -0.72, 0.59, 0.644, 0.97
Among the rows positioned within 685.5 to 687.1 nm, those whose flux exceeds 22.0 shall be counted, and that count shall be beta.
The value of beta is 4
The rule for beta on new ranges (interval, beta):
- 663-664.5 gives 4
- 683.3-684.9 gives 7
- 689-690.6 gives 6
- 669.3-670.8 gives 8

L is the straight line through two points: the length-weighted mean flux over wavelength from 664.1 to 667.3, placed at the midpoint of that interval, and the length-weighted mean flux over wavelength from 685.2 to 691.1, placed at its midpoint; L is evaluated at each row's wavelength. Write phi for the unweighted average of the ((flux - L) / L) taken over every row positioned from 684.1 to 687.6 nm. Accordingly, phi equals 0.07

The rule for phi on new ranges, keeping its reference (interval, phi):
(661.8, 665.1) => 0.02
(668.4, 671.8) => 0.07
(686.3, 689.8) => 0.01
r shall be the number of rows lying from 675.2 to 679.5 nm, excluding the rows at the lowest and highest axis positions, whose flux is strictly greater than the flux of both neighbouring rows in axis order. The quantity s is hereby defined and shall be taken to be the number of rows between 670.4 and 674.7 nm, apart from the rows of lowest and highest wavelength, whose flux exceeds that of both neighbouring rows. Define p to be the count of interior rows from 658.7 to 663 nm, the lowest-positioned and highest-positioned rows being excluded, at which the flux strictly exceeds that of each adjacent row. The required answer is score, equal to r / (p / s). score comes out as 10.1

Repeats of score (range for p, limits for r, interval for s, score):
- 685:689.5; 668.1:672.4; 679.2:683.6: 8.0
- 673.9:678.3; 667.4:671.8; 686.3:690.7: 9.0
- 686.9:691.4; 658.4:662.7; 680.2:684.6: 7.0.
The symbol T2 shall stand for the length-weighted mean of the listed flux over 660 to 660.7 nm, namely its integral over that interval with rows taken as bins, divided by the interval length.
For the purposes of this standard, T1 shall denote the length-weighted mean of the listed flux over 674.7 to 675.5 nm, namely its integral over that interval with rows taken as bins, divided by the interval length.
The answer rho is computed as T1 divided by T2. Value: 1.00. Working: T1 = 21.9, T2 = 21.9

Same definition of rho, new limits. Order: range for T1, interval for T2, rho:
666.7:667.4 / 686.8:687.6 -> 1.11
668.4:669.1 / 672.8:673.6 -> 0.90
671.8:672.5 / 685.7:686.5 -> 1.14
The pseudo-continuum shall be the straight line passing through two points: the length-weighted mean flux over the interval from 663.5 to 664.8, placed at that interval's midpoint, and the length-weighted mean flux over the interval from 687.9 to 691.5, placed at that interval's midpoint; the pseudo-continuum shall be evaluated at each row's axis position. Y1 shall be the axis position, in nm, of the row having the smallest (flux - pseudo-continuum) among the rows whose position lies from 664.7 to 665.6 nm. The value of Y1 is 665.067 nm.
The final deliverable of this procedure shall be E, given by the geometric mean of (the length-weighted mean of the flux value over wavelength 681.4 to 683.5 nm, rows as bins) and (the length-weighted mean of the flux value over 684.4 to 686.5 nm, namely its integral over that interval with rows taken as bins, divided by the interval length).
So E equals 23.0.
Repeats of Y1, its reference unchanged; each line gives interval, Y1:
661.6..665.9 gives 664.149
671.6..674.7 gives 674.474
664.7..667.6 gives 665.986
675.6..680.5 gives 679.619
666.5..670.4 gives 668.752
